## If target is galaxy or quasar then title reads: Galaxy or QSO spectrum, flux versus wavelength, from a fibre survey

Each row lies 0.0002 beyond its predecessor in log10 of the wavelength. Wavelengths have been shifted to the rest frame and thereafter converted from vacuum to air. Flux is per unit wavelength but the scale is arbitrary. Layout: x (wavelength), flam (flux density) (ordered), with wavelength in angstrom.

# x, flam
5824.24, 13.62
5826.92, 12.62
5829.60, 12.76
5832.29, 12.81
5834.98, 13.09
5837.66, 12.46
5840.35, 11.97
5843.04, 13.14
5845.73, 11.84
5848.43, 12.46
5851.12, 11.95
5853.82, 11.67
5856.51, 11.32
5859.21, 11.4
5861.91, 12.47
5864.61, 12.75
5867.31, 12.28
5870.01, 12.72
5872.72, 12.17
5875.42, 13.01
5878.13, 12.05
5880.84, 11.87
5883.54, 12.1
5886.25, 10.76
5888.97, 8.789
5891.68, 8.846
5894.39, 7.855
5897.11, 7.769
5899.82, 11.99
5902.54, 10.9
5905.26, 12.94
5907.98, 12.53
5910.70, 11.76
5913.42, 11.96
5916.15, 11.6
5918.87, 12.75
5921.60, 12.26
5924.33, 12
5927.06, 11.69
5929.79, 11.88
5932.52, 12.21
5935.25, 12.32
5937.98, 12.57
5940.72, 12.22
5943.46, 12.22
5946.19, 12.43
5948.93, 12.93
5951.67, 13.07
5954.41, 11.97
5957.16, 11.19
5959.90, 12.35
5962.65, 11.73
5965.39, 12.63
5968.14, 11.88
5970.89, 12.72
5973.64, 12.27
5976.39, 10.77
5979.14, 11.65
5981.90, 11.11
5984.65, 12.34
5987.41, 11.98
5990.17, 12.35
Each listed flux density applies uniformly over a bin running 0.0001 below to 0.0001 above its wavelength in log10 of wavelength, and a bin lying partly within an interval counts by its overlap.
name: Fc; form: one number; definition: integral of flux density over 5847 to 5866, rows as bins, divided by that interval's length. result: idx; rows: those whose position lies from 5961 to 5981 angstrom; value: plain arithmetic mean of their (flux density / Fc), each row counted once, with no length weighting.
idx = 0.996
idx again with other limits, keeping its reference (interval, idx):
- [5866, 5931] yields 0.953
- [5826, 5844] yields 1.058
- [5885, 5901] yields 0.778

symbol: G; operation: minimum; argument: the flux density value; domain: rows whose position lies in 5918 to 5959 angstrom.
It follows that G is 11.19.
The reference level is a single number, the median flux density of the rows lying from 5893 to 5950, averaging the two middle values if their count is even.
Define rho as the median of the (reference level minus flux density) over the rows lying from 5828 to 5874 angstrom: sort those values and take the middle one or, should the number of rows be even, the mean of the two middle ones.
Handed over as -0.25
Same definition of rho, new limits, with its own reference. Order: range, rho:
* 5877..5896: 1.45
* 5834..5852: -0.25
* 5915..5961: -0.01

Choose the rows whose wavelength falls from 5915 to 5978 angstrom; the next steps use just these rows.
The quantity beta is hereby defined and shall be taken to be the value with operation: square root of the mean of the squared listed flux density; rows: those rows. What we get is 12.2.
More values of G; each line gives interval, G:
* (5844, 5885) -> 11.32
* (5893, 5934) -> 7.769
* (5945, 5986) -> 10.77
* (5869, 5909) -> 7.769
